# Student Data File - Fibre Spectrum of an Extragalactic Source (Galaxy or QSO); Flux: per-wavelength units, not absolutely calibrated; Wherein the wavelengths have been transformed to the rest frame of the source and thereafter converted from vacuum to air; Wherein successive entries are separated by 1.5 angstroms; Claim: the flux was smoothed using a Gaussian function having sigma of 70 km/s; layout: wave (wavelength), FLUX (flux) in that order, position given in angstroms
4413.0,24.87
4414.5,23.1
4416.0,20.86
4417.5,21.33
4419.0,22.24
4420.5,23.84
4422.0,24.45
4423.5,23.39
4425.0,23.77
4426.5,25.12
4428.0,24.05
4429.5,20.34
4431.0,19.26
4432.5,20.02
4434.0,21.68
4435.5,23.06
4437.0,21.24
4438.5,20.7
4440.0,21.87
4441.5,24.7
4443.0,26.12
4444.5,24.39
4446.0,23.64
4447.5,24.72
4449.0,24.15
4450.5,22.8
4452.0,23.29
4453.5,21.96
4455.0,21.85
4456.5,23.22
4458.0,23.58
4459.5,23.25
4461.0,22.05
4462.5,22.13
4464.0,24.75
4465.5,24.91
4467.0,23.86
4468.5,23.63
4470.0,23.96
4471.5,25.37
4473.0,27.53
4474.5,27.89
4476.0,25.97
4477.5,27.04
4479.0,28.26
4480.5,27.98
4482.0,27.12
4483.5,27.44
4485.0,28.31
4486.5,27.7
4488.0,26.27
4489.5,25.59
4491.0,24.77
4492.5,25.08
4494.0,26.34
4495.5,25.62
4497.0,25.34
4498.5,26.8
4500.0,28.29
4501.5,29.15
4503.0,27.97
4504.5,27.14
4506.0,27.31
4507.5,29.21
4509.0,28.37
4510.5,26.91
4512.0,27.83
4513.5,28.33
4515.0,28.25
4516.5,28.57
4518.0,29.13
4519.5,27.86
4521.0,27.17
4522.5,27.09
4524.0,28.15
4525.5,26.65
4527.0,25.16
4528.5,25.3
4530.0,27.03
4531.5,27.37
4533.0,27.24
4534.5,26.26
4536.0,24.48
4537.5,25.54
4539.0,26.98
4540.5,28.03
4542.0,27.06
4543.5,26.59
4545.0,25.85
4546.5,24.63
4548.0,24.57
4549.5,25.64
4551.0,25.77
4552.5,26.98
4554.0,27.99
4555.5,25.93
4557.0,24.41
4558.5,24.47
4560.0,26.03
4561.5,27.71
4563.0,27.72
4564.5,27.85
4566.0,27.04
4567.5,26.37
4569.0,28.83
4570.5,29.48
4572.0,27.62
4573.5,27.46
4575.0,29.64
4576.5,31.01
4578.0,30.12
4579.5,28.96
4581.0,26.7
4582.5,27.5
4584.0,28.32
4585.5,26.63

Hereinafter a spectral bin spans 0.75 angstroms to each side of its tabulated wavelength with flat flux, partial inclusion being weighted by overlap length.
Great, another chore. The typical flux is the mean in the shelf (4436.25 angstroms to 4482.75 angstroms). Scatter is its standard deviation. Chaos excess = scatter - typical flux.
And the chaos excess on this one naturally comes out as -22.2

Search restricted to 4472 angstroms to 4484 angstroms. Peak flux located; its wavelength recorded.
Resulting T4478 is 4479.0 angstroms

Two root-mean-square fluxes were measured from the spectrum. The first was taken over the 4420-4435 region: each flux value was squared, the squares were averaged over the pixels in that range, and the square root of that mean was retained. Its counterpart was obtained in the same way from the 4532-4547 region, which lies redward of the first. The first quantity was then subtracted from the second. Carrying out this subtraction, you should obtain 3.6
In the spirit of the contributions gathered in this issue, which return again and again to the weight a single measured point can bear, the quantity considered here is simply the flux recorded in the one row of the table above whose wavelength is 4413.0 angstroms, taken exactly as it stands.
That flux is 24.87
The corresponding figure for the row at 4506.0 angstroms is 27.31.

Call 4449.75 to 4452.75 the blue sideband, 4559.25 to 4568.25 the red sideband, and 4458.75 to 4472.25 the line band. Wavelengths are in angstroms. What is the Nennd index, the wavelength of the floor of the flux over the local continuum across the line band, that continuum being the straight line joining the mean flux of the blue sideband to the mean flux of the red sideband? 4461.0 angstroms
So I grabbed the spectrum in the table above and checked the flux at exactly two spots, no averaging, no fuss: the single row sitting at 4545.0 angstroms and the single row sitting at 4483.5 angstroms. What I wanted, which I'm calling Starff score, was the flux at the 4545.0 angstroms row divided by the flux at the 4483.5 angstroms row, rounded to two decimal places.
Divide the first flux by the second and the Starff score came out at 0.94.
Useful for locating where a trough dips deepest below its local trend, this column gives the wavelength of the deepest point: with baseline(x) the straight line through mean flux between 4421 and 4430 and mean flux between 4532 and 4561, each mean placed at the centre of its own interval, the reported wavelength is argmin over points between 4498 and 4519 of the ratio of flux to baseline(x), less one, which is 4510.5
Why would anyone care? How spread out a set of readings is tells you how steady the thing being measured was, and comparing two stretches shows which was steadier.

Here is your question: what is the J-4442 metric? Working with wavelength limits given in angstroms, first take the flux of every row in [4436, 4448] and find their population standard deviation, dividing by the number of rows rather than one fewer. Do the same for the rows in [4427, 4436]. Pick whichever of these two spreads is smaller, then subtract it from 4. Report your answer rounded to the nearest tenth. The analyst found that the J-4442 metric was 2.3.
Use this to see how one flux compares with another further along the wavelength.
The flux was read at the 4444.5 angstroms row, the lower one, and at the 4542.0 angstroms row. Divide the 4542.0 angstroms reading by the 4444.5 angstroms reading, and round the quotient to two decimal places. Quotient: 1.11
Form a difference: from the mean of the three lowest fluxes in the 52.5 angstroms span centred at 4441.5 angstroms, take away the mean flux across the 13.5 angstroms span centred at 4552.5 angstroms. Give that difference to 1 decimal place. -5.7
